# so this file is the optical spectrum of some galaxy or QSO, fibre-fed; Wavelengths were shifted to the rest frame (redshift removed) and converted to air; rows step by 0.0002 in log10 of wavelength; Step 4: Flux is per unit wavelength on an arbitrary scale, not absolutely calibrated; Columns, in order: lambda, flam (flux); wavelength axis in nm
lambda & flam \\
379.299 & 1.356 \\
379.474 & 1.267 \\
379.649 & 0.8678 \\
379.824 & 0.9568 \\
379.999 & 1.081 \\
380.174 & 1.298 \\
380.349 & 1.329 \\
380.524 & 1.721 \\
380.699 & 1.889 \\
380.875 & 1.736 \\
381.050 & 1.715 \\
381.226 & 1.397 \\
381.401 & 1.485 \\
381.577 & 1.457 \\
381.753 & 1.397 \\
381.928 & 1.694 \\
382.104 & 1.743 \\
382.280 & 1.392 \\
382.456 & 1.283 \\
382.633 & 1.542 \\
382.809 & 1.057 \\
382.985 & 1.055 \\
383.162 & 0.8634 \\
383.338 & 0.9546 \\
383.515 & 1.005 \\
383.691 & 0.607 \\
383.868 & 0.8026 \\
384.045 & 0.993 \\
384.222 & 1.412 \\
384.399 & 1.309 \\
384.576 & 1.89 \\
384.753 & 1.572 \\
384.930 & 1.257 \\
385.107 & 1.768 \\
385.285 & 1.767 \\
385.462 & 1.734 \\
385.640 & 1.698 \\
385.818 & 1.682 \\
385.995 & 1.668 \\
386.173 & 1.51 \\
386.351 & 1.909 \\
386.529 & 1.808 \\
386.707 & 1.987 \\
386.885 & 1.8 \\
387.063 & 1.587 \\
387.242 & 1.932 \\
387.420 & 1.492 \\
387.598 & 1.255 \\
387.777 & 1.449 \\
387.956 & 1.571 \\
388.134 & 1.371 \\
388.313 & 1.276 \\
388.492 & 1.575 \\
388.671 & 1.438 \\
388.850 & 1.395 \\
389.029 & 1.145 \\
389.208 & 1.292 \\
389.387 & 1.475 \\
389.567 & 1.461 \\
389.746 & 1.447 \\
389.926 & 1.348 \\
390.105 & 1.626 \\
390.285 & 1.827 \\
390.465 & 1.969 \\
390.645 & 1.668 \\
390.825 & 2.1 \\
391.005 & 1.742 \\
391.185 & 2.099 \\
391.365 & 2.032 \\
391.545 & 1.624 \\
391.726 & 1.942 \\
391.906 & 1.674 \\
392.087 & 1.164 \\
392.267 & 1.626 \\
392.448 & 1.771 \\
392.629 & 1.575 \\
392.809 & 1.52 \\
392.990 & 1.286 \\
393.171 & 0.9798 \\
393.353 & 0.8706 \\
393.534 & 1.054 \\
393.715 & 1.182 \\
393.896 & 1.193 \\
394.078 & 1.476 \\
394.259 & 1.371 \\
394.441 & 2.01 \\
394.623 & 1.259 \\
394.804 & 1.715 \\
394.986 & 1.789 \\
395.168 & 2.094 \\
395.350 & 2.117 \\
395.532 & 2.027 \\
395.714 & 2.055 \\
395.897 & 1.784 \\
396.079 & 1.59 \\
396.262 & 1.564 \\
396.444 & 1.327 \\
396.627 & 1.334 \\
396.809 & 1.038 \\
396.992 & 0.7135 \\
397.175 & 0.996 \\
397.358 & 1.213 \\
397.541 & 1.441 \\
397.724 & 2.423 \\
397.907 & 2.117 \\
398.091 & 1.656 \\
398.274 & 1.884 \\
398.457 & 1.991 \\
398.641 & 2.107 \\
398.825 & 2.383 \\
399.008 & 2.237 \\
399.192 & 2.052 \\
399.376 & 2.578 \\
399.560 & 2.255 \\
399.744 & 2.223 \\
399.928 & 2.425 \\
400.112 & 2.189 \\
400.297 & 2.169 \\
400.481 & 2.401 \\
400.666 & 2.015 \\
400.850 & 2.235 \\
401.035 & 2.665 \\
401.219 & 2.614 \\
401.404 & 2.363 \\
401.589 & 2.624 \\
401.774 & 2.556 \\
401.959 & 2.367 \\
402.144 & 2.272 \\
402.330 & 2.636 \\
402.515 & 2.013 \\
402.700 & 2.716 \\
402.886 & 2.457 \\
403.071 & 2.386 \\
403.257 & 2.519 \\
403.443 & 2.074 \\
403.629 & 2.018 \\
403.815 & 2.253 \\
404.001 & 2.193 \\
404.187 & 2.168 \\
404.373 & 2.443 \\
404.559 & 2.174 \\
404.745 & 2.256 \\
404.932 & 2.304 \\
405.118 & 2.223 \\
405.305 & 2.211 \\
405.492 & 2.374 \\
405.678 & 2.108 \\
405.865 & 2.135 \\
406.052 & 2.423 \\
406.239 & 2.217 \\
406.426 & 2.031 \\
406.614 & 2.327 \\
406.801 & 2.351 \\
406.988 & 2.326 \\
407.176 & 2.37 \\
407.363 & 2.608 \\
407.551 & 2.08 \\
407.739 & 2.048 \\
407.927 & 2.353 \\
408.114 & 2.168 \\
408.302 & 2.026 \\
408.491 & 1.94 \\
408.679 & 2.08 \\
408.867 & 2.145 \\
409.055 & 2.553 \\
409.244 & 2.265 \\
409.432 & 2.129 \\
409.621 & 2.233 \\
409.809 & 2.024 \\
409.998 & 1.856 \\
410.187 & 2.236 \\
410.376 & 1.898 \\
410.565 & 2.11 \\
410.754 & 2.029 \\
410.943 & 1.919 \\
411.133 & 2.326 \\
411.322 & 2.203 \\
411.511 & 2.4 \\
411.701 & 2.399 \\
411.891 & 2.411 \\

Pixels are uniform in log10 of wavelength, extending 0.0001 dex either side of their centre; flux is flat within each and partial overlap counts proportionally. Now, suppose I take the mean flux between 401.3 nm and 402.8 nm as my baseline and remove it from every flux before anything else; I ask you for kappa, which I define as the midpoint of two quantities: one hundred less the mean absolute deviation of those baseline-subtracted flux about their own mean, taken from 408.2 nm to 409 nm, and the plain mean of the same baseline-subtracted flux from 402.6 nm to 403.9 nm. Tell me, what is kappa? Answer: 49.9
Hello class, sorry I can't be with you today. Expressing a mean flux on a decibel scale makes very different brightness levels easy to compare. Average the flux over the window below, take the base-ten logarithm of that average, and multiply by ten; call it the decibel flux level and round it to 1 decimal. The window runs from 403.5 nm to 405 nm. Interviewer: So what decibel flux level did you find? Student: 3.5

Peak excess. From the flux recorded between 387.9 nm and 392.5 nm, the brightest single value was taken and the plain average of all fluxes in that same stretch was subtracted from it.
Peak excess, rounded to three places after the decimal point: 0.498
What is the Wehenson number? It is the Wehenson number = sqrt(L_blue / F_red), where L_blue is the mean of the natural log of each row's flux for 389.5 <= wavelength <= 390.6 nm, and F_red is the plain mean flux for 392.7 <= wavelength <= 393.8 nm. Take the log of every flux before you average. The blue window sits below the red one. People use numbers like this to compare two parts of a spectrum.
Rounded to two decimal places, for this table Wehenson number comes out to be 0.64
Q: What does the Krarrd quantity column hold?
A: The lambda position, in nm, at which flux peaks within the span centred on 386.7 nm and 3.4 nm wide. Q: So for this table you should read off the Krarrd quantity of 386.707 nm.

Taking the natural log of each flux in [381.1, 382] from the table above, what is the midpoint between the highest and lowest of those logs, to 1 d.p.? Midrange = 0.4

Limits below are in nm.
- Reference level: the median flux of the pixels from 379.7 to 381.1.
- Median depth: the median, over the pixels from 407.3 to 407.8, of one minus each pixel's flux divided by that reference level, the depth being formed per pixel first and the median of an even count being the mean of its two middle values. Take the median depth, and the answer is -0.37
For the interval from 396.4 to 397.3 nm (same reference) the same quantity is 0.32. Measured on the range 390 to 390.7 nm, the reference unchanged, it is -0.15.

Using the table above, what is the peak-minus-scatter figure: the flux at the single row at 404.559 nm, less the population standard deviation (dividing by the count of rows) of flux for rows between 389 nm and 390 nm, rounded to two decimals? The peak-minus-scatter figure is 2.06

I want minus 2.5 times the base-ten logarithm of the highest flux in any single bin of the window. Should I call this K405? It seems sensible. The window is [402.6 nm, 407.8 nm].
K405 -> -1.08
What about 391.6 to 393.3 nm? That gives -0.72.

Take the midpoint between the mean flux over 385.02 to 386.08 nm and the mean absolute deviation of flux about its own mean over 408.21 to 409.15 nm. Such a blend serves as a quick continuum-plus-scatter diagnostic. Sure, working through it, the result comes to 0.94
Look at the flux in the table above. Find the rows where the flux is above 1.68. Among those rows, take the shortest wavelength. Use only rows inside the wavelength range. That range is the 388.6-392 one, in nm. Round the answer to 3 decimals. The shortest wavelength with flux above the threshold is 390.285 nm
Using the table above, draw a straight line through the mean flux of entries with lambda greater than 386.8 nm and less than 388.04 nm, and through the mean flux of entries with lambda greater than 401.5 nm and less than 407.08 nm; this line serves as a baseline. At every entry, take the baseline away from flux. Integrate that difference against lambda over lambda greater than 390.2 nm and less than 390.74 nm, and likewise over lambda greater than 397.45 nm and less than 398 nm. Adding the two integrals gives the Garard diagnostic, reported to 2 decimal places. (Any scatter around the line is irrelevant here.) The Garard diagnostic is 0.04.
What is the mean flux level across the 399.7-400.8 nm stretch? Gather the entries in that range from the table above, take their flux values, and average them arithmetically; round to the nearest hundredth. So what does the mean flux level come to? 2.24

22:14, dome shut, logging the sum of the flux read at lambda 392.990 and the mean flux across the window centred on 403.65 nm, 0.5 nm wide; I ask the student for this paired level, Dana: 3.4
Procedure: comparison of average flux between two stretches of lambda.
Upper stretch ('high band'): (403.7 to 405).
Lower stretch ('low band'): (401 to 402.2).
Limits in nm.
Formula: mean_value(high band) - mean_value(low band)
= -0.2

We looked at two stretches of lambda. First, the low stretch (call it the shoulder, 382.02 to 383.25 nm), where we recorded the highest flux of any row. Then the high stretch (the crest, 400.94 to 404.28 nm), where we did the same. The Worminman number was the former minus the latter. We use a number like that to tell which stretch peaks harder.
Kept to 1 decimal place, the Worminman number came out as -1.0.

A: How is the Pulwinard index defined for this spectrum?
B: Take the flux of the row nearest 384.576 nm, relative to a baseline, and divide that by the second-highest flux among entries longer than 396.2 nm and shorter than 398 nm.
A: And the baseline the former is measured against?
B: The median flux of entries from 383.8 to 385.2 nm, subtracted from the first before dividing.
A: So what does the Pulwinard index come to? 0.25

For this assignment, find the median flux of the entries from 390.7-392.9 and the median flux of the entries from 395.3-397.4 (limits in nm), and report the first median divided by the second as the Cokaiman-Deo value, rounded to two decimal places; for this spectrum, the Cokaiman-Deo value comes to 1.18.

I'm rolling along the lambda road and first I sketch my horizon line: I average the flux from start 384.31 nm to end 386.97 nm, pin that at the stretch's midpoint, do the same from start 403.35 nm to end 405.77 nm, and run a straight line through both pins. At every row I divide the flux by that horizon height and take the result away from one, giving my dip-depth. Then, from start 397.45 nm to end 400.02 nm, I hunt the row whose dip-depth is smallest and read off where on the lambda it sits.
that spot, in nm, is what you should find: 399.376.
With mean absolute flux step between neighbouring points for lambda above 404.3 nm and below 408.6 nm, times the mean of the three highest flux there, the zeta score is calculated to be 0.40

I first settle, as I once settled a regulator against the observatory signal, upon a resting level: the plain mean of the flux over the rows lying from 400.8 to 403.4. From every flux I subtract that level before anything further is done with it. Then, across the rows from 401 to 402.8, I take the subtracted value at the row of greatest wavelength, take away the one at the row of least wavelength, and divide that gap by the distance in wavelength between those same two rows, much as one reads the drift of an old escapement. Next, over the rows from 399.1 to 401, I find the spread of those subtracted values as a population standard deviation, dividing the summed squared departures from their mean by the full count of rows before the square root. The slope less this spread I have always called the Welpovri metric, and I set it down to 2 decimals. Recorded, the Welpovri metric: -0.13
